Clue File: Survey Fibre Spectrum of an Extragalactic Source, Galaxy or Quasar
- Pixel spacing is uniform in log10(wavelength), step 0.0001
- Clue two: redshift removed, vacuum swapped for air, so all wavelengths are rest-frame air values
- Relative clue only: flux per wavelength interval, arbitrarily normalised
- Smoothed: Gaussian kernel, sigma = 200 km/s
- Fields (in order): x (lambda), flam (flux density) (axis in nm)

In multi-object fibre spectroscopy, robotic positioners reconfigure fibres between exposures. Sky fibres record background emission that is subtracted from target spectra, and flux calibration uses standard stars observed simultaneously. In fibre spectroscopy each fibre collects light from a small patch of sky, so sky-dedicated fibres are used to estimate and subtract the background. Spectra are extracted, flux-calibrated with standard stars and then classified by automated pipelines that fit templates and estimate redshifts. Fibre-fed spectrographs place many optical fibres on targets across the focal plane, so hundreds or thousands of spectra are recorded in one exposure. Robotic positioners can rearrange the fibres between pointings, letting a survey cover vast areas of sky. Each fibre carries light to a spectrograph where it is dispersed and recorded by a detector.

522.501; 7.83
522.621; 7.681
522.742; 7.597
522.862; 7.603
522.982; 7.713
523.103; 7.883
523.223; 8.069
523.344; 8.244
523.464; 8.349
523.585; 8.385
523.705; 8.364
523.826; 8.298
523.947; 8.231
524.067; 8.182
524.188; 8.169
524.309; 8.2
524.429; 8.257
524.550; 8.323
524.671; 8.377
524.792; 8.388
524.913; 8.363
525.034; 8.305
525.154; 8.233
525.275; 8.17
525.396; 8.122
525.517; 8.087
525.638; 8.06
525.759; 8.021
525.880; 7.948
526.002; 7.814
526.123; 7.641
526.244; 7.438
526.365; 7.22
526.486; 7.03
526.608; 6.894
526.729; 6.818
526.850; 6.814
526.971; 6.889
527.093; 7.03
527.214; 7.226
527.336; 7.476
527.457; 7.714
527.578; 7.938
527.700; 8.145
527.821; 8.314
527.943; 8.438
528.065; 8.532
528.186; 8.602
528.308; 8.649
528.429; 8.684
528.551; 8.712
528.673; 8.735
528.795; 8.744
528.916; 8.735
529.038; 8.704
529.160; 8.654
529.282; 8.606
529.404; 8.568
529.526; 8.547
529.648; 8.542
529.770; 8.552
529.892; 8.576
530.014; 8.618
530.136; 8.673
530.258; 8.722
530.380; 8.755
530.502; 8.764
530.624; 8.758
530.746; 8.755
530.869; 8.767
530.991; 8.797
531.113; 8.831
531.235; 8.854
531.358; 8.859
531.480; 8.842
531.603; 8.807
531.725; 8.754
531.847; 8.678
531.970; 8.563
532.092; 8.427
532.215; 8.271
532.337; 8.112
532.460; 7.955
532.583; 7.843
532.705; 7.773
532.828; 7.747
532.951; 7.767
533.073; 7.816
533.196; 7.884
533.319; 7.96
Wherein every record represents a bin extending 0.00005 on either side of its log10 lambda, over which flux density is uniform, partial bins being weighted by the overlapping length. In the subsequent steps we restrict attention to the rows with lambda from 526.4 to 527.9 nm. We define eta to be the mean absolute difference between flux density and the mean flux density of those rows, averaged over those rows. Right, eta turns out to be 0.47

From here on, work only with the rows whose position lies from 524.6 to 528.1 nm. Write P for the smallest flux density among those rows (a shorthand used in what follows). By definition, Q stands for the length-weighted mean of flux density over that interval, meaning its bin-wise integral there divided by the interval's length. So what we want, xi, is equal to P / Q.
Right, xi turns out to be 0.88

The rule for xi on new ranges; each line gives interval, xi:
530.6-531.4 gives 0.99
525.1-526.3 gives 0.94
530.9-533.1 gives 0.92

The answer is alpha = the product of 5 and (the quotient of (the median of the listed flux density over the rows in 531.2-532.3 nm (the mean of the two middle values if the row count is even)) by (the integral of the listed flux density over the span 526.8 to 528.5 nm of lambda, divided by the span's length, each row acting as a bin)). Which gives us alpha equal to 5.5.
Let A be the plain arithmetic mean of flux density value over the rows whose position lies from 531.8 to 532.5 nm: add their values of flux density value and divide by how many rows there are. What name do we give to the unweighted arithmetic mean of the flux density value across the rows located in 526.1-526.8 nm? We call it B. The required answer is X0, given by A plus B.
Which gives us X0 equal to 15.5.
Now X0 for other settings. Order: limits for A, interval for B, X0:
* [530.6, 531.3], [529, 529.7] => 17.4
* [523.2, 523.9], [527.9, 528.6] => 16.9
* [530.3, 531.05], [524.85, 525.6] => 17.0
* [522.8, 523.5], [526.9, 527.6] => 15.4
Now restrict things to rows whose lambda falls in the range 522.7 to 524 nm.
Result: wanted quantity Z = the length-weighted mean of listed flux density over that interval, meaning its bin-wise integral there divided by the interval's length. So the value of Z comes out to 8.1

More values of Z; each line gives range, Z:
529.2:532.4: 8.7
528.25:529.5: 8.7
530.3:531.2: 8.8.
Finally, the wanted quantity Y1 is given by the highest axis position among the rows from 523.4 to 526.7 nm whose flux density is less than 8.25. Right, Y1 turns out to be 526.608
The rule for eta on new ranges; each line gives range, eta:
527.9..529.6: 0.08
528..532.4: 0.12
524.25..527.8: 0.48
